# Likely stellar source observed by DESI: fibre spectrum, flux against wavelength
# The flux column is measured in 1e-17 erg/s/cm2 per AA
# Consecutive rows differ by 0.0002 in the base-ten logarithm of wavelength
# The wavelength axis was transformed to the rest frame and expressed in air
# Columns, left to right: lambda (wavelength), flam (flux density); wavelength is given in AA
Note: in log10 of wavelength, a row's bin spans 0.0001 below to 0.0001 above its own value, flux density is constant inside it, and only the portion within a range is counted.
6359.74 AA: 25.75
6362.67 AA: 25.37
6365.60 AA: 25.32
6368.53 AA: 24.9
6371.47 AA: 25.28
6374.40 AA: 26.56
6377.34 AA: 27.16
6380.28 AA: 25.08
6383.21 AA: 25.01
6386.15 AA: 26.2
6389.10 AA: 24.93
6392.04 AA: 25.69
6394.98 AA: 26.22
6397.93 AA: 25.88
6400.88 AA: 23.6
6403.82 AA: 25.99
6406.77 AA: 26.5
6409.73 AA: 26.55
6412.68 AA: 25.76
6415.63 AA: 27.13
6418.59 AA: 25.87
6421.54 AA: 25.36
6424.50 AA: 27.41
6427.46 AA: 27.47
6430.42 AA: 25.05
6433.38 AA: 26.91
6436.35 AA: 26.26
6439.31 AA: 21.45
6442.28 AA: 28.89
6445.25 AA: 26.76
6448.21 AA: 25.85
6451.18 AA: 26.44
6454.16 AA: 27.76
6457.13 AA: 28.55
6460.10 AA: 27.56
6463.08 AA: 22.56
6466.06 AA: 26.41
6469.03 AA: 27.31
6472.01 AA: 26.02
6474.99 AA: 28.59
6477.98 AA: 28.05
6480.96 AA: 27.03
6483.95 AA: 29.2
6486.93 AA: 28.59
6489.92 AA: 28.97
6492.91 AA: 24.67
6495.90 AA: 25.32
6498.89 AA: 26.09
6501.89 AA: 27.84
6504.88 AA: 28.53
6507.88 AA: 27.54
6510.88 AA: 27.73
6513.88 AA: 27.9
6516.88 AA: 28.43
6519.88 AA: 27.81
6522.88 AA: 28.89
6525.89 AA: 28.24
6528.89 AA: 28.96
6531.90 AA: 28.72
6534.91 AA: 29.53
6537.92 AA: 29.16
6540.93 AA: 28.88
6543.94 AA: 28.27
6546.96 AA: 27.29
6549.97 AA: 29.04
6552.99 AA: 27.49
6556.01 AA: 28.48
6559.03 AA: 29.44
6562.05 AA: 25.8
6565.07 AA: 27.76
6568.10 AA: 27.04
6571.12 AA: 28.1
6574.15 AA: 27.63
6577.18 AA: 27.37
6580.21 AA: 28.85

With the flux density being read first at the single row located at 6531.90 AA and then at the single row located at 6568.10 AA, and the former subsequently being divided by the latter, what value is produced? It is 1.06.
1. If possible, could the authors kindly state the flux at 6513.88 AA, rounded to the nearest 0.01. 27.90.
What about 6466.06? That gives 26.41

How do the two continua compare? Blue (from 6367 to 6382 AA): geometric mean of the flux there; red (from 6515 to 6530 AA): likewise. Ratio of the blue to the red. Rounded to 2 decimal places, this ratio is 0.91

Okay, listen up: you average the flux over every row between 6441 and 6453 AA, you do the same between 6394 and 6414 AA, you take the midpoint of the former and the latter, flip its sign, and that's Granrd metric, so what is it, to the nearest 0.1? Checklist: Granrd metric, -26.4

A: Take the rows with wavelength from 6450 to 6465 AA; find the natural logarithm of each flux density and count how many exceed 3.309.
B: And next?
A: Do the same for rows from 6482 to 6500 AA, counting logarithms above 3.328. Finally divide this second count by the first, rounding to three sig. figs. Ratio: 1.00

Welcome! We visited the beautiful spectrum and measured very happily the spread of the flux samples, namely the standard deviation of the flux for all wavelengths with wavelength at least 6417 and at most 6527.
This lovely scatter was 1.7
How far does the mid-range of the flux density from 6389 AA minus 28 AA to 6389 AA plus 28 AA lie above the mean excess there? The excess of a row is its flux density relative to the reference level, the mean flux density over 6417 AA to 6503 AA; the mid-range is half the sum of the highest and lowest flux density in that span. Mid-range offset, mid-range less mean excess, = 26.3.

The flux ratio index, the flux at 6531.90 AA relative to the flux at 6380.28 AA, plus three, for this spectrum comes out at 4.15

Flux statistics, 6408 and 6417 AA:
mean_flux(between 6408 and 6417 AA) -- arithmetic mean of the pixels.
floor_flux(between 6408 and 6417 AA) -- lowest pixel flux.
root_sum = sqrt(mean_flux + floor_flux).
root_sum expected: 7.23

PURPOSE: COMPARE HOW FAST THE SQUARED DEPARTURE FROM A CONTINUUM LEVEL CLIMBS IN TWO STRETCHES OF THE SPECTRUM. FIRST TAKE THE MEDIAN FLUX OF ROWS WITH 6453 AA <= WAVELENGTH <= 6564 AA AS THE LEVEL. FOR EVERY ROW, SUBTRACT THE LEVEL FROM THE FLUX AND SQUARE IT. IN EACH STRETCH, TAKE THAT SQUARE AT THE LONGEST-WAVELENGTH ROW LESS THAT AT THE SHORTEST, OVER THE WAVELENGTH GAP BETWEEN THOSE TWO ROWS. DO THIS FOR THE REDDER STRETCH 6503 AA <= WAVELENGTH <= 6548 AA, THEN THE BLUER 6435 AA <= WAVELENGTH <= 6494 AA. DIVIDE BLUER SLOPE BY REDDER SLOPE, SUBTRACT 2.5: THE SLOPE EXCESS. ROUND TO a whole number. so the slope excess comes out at 15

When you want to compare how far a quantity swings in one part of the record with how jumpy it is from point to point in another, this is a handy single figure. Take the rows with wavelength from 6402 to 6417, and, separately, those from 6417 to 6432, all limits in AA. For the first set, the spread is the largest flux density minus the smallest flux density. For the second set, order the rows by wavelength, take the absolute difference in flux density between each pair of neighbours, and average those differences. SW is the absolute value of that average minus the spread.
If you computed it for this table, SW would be 0.11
